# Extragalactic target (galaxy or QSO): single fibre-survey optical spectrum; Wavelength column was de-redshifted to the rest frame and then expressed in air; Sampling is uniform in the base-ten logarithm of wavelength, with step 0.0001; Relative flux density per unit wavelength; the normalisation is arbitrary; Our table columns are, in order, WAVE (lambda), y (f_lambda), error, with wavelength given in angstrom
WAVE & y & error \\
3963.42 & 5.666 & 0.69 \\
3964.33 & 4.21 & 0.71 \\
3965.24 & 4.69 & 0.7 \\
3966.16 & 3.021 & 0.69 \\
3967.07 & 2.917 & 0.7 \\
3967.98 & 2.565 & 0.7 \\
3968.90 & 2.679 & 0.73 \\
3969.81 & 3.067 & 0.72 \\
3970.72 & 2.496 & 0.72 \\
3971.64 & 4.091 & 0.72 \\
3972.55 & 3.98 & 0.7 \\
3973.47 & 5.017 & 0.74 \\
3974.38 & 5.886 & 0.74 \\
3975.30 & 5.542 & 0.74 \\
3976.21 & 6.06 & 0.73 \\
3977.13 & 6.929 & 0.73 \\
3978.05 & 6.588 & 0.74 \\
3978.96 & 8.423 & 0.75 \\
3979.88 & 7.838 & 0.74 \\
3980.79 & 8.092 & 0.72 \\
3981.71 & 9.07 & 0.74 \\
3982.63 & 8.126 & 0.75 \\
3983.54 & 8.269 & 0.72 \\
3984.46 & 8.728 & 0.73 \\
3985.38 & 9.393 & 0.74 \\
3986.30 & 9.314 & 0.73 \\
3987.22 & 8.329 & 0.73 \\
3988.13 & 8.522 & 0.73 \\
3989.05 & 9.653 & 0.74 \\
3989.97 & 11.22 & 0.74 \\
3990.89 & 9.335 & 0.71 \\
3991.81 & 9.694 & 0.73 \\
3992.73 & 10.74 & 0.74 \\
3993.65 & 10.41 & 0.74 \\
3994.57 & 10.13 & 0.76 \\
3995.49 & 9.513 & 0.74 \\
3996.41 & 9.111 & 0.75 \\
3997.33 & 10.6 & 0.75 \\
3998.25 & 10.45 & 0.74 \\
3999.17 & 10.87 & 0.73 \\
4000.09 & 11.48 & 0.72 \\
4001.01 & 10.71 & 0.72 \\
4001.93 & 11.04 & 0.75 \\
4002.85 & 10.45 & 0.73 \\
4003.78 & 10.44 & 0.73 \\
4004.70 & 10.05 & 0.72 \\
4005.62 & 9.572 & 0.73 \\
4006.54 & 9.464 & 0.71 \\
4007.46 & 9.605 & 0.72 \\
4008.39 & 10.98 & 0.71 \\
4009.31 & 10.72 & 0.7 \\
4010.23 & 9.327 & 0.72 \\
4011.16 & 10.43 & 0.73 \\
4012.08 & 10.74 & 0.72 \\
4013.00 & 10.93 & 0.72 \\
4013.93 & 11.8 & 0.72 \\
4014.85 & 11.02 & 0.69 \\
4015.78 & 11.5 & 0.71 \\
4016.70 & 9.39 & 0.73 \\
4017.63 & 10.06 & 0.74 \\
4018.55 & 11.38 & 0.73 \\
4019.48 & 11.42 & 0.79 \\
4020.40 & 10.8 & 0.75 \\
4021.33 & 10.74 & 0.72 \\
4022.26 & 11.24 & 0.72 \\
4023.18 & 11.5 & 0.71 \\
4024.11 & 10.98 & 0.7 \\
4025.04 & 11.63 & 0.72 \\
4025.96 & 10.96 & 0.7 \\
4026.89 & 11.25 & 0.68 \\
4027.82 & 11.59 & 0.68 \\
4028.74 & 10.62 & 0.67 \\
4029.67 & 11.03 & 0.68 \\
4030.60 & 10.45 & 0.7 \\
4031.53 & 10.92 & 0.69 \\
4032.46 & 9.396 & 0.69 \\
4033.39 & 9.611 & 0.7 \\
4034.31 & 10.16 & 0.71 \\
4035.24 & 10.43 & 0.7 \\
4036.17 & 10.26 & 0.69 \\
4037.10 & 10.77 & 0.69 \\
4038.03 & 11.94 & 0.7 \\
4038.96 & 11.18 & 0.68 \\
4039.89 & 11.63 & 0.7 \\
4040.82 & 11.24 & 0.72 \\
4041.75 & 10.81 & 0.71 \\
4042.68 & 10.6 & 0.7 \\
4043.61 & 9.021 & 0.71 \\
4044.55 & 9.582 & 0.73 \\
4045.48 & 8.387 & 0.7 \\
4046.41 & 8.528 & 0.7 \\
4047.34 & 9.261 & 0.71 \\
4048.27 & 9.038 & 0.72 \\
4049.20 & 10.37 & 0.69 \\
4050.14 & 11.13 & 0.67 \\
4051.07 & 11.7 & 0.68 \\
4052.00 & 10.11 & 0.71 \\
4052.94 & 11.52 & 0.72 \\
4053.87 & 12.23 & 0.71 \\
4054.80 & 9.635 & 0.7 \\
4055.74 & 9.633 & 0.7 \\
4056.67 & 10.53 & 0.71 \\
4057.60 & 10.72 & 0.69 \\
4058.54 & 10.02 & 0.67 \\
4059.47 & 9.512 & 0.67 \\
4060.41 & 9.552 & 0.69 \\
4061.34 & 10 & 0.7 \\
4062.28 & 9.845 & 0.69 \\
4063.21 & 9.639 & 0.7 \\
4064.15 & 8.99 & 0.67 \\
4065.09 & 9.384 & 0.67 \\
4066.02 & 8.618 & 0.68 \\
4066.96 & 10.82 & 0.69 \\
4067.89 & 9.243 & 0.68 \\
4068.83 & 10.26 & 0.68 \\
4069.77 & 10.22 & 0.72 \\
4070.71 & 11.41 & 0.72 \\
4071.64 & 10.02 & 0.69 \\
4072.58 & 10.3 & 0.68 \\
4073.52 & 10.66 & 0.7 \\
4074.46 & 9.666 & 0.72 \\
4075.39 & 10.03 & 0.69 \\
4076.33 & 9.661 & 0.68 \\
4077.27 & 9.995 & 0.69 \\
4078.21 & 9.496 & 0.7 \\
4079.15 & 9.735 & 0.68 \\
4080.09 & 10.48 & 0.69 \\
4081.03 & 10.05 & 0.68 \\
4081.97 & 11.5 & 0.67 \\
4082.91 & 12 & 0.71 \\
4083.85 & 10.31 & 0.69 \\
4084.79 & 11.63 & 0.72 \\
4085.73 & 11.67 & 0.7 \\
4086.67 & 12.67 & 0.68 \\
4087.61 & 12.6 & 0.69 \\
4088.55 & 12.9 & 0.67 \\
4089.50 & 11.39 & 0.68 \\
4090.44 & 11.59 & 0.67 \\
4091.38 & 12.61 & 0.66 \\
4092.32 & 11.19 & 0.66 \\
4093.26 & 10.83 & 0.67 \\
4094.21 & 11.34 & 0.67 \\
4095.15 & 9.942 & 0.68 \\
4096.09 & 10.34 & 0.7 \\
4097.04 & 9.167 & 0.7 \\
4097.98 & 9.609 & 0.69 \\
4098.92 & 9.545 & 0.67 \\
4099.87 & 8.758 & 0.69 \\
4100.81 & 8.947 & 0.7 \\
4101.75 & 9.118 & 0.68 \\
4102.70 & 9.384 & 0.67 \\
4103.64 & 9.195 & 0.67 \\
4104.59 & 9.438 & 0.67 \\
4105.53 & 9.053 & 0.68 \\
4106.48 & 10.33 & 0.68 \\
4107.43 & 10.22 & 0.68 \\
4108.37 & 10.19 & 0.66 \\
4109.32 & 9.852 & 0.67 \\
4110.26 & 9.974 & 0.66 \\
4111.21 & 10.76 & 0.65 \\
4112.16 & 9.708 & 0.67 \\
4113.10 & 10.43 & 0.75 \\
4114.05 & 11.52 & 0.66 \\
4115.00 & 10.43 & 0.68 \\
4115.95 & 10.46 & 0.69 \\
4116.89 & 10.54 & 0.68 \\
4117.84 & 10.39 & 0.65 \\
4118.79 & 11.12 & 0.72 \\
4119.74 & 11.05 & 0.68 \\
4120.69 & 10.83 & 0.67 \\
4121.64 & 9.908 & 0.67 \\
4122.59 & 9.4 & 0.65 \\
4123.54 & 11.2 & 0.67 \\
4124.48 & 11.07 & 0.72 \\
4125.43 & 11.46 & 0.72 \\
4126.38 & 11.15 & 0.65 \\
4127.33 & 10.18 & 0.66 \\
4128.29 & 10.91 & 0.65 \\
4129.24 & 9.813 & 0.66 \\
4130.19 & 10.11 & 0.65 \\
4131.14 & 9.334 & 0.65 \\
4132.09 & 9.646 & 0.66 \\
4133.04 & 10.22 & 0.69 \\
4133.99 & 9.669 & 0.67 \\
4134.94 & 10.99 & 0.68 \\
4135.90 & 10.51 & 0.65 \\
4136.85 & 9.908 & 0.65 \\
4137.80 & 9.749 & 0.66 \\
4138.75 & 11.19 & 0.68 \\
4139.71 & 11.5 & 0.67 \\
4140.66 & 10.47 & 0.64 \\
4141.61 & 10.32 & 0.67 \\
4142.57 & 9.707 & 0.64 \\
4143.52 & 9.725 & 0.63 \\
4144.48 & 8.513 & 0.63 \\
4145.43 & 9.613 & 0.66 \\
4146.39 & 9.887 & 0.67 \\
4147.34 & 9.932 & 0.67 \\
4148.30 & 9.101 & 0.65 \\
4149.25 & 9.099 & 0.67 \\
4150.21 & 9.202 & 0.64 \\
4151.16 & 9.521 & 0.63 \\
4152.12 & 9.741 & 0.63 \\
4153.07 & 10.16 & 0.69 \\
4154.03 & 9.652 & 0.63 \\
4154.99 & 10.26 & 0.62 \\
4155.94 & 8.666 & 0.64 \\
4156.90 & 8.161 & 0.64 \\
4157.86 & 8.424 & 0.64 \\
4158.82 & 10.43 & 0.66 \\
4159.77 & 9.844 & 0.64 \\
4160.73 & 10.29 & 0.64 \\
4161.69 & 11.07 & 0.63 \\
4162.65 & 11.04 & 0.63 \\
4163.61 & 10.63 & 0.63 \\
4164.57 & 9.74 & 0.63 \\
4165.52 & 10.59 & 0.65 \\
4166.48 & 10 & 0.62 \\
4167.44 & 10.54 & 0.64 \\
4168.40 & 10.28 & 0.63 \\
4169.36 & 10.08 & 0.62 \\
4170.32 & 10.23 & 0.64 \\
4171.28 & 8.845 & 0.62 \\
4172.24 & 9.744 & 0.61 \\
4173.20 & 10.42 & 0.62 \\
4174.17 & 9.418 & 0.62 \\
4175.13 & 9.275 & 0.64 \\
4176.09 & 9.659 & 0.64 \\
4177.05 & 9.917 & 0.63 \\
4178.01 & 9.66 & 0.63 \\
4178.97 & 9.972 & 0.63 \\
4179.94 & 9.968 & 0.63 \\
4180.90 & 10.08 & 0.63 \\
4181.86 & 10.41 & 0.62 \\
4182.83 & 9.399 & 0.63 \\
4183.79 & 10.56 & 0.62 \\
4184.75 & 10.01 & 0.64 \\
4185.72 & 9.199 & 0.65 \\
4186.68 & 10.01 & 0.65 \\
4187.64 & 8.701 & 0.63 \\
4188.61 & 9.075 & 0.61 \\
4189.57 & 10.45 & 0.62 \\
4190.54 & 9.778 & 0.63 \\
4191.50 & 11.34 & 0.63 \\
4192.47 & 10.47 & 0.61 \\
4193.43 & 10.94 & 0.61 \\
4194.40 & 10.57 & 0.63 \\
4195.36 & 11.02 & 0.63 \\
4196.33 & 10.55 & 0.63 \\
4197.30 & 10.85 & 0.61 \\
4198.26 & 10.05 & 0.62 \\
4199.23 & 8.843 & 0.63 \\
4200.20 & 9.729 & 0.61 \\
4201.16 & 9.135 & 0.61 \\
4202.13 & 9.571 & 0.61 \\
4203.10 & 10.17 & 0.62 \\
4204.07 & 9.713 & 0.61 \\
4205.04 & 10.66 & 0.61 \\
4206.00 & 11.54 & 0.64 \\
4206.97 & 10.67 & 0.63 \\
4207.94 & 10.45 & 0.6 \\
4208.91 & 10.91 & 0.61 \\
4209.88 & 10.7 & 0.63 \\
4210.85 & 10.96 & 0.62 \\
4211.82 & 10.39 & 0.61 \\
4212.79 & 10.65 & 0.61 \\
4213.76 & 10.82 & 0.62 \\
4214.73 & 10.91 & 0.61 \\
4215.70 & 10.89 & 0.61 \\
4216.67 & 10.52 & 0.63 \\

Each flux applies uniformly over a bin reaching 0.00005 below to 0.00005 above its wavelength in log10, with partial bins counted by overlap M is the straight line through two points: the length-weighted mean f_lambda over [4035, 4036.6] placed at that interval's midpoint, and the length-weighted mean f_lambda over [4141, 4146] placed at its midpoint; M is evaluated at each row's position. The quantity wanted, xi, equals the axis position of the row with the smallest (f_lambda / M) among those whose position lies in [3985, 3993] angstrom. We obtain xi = 3987.22 angstrom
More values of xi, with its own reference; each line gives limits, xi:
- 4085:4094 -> 4093.26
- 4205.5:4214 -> 4211.82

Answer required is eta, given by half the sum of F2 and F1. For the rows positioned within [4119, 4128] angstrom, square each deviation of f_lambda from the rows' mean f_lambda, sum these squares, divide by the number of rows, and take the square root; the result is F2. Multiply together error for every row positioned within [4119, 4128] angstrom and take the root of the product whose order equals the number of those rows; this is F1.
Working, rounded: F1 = 0.68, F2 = 0.7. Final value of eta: 0.67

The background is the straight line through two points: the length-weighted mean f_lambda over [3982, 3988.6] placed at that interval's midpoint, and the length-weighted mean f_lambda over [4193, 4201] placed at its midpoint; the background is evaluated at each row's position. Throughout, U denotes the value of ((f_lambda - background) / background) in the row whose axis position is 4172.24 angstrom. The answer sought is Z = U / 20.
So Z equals -0.002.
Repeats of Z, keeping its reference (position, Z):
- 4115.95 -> 0.004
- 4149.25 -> -0.004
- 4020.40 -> 0.010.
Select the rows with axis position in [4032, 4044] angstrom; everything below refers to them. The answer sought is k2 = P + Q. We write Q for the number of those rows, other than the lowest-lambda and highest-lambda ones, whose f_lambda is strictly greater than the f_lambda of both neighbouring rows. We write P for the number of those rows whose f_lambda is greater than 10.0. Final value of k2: 13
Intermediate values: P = 10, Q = 3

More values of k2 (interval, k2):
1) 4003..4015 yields 11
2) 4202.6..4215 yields 15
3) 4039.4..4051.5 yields 9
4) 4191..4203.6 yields 13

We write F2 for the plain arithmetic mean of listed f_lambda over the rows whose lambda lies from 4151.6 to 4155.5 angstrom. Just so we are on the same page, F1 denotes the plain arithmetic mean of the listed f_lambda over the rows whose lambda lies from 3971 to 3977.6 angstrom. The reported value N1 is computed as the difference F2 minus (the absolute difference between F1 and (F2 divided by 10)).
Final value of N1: 6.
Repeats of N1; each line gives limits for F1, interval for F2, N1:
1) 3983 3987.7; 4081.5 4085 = 4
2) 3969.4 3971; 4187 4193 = 8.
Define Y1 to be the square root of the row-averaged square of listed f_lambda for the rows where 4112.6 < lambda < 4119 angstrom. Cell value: 10.7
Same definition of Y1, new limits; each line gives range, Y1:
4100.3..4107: 9.4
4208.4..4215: 10.8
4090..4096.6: 11.1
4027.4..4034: 10.5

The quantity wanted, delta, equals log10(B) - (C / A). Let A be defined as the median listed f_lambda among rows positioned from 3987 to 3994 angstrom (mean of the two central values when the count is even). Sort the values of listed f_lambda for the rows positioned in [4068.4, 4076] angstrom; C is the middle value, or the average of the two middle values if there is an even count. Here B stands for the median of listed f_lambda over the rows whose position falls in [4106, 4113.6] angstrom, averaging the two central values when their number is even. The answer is -0.05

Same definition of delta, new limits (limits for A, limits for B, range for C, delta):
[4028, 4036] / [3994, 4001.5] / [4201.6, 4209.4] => 0.01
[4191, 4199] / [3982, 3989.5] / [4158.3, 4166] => -0.05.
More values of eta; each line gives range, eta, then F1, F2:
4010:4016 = 0.73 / 0.72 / 0.7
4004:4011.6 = 0.65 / 0.72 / 0.6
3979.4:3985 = 0.58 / 0.73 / 0.4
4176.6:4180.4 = 0.38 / 0.63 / 0.1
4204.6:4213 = 0.47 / 0.62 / 0.3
